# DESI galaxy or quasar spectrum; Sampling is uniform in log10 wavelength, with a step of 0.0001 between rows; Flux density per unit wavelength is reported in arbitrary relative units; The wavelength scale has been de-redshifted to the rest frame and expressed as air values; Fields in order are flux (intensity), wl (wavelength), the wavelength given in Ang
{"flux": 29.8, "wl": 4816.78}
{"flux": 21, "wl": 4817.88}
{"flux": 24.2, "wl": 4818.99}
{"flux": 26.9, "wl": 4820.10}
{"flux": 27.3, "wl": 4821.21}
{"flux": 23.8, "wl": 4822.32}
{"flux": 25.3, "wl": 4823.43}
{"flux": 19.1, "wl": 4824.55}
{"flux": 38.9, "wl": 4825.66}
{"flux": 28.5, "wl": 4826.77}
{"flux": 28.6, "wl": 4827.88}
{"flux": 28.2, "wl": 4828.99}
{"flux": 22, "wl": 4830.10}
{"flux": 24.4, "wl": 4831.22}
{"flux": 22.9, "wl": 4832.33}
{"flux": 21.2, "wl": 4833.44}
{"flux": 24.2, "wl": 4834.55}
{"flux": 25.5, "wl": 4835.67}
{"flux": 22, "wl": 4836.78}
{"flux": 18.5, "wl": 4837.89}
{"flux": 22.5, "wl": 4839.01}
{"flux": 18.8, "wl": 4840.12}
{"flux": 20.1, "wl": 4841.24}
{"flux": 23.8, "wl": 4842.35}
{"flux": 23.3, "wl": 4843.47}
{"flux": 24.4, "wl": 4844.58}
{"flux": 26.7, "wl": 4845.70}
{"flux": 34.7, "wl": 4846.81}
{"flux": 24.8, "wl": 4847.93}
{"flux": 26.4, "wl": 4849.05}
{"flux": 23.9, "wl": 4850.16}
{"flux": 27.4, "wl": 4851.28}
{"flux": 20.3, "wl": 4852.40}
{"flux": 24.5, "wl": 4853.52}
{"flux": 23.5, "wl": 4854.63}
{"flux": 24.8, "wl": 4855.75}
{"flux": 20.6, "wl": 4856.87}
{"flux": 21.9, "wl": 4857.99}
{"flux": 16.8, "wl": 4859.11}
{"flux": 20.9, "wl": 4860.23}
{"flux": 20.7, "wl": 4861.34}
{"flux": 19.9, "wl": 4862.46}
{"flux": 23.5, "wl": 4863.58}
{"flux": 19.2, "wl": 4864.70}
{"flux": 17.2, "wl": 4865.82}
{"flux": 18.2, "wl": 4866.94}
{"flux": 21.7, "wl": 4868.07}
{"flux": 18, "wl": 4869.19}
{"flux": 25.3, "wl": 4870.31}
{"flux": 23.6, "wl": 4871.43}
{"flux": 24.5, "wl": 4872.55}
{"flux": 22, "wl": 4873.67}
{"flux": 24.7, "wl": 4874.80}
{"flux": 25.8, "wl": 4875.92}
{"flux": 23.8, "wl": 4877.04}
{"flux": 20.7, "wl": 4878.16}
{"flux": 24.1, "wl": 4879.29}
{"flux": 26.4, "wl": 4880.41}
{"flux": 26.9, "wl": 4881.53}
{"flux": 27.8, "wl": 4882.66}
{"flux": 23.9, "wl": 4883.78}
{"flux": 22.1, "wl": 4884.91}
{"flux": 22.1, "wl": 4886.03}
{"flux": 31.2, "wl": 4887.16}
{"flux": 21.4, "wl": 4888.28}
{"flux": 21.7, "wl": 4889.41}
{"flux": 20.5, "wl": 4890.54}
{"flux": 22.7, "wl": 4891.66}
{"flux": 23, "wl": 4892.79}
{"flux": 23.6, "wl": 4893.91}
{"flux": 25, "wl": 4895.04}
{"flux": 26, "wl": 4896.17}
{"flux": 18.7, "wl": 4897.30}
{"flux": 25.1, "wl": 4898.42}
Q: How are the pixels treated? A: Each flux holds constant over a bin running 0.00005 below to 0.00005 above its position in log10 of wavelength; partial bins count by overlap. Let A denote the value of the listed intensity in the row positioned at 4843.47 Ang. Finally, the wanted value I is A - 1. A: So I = 22.3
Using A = 23.3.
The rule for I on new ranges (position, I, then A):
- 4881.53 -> 25.9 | 26.9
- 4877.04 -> 22.8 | 23.8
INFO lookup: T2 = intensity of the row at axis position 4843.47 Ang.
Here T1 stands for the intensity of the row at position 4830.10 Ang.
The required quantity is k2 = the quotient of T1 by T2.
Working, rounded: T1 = 22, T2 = 23.3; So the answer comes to 0.94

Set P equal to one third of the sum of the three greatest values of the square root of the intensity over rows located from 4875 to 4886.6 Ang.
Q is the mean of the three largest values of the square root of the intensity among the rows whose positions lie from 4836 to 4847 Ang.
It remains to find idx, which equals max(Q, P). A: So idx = 5.3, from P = 5.20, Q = 5.3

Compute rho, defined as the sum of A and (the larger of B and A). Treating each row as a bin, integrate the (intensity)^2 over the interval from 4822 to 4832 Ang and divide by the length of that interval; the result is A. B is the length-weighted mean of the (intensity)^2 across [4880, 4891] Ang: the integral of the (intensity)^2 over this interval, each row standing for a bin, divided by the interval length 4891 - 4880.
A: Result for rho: 1462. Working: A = 731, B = 607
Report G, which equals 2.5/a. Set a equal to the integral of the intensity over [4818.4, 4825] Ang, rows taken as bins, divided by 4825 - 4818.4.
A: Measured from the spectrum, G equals 0.102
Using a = 24.5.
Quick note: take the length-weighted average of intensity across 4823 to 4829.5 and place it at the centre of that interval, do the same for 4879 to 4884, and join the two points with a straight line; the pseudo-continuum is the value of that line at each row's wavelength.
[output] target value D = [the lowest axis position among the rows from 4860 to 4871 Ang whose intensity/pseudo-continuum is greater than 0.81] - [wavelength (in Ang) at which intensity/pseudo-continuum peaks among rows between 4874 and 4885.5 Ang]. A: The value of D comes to -19.1 Ang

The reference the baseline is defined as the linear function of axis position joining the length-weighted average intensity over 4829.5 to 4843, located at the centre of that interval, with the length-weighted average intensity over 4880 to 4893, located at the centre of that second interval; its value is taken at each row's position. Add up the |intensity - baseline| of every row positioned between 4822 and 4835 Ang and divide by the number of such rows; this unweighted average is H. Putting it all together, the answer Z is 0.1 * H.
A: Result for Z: 0.43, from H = 4.3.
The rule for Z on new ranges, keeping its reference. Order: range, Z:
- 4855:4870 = 0.33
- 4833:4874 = 0.27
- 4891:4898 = 0.20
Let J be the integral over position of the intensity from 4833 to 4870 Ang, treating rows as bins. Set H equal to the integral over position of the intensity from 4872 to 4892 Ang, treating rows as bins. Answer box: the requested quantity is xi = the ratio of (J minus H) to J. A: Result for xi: 0.42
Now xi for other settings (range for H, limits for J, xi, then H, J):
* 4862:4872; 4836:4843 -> -0.40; 207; 148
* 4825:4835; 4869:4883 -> 0.22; 265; 339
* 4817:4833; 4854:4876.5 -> 0.15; 414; 487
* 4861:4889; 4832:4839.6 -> -2.79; 644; 170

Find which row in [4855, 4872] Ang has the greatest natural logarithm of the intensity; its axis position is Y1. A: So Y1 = 4870.31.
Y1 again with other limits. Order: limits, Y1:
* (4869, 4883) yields 4882.66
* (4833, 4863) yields 4846.81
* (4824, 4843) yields 4825.66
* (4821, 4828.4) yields 4825.66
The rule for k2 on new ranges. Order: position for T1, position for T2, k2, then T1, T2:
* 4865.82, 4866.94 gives 0.95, 17.2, 18.2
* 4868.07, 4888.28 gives 1.01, 21.7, 21.4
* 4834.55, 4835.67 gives 0.95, 24.2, 25.5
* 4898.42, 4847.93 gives 1.01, 25.1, 24.8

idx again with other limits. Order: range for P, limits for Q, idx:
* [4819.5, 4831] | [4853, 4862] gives 5.6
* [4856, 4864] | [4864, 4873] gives 4.9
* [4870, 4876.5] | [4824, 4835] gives 5.6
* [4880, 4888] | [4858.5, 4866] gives 5.3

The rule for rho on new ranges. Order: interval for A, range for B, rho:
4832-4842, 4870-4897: 1063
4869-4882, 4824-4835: 1275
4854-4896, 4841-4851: 1193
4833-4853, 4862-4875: 1162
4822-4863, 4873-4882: 1182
